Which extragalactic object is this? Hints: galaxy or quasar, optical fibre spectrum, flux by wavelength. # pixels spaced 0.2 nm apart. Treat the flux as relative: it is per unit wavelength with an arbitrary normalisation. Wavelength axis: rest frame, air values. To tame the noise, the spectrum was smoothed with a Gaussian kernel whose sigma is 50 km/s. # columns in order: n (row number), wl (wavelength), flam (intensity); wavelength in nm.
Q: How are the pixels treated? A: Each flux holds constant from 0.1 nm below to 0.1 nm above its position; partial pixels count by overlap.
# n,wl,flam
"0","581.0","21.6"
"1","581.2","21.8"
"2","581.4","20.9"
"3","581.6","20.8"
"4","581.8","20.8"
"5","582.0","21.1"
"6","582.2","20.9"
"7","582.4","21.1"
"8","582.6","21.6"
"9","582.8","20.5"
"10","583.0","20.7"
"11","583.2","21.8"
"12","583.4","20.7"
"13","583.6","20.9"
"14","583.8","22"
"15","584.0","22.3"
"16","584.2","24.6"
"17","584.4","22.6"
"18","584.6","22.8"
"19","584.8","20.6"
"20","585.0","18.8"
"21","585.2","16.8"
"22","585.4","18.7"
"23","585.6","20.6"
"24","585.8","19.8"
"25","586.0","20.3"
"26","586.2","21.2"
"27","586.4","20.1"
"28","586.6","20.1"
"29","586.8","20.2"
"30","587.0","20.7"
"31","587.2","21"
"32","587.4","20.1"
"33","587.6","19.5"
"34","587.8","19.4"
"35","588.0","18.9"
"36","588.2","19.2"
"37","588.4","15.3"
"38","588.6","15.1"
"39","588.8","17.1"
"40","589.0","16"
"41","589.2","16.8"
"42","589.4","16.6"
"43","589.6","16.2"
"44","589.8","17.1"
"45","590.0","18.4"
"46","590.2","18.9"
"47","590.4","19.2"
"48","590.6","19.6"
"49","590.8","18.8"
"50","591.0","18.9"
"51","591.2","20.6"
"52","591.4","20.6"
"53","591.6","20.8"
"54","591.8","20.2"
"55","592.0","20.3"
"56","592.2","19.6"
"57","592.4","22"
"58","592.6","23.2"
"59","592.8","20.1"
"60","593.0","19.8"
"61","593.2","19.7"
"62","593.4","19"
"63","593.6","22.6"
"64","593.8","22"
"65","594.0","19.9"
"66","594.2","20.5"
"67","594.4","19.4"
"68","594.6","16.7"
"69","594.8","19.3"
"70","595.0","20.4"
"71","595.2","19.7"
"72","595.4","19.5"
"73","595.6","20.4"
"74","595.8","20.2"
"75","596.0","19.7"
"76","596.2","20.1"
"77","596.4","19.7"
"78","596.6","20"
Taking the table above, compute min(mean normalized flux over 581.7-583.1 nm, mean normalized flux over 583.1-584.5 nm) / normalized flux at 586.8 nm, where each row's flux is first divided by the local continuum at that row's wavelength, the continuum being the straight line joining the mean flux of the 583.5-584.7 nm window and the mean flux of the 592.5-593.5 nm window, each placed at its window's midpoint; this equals 0.99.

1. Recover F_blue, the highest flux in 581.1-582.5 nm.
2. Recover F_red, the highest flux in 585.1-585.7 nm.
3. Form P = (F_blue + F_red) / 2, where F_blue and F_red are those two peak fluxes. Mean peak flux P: 21.2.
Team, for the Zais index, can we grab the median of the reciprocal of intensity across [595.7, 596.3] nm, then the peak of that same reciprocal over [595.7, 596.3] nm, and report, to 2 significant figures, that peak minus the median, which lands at 0.0010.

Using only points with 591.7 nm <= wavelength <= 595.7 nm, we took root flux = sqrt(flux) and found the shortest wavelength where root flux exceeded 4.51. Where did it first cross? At 592.4 nm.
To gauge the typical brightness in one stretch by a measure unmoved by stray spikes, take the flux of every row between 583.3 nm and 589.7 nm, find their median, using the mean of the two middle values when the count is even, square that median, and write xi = 404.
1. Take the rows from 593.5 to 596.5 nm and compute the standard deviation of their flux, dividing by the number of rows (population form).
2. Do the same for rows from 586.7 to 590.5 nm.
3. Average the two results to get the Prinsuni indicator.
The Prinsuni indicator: 1.53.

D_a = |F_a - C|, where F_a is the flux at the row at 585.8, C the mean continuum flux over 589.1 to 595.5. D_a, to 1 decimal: 0.2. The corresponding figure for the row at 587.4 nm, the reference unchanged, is 0.5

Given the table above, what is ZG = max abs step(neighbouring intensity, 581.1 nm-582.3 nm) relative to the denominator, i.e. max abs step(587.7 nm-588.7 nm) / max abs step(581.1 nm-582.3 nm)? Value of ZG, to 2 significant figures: 4.3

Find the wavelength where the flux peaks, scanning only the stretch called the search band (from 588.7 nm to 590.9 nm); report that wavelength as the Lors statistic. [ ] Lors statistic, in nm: 590.6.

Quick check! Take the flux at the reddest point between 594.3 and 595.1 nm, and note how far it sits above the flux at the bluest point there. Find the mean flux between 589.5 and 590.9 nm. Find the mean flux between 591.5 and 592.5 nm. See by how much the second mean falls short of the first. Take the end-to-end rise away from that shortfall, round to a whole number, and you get -3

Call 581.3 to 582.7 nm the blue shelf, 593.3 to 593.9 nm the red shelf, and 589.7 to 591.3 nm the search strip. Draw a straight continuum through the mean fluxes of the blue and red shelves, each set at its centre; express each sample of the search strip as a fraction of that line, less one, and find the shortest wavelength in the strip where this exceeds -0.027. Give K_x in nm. 591.2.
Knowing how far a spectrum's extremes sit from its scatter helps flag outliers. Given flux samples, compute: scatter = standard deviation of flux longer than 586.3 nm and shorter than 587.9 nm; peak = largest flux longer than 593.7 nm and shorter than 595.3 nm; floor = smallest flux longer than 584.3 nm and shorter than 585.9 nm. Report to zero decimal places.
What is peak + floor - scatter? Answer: 38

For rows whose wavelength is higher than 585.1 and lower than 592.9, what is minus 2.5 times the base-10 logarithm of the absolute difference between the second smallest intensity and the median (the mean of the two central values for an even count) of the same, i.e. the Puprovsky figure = -1.6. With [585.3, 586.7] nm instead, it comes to 1.3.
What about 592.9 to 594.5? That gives 0.9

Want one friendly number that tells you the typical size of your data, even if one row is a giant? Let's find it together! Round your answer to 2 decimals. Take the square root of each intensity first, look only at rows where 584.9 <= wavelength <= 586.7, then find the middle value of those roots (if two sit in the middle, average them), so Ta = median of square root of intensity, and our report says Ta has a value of 4.48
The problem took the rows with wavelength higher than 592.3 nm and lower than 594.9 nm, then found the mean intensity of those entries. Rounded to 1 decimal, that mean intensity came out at 20.3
